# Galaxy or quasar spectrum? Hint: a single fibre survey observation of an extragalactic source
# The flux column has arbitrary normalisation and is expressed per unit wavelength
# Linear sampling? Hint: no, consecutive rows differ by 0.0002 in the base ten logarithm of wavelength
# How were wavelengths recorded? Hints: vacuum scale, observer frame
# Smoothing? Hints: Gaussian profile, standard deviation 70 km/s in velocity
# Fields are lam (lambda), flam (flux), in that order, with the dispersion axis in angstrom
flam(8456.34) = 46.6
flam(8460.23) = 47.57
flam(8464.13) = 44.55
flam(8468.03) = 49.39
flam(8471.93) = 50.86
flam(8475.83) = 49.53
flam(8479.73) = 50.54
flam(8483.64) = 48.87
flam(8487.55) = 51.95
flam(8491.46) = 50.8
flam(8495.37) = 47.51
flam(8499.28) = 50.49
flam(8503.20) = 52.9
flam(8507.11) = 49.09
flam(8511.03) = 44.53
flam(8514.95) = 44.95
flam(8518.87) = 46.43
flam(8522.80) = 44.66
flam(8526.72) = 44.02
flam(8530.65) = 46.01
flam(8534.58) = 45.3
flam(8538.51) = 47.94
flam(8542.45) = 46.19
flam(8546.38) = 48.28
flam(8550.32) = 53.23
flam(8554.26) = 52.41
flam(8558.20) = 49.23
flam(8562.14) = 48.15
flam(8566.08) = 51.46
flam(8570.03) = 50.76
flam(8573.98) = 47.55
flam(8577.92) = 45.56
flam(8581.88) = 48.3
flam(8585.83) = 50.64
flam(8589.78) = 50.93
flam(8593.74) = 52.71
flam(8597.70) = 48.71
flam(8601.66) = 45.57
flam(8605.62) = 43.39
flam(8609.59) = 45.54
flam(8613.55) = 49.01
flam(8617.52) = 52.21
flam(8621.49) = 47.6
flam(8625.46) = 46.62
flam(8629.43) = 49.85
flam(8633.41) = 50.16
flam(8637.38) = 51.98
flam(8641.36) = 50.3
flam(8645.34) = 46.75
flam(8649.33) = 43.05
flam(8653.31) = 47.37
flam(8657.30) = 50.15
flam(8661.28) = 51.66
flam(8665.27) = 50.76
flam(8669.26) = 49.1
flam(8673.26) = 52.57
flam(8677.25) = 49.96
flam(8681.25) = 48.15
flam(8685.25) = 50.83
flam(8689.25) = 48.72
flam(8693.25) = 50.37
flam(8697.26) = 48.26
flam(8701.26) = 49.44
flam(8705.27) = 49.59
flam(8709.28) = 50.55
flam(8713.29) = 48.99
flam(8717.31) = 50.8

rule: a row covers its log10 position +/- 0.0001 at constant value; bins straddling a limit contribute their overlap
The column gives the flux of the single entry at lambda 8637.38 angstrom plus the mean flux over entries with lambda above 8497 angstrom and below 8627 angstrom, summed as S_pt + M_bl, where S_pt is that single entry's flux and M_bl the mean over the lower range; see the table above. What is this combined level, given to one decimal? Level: 100.2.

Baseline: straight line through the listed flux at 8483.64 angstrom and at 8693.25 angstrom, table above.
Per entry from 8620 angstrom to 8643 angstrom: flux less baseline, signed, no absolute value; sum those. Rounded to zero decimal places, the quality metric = -3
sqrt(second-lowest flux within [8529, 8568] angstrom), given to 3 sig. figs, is 6.78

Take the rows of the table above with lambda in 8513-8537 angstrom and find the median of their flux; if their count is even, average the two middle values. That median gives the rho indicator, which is 45.1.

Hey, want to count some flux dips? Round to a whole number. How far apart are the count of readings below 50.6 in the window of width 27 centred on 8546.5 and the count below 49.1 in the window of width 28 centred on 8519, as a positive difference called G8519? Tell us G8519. 2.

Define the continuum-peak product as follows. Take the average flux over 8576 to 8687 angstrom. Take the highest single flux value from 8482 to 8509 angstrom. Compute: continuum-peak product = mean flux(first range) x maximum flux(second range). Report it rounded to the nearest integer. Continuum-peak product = 2587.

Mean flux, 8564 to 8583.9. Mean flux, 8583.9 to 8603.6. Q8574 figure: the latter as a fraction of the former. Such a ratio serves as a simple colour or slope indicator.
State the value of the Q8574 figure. 1.02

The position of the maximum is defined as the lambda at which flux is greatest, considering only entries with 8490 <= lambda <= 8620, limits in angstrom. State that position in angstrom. 8550.32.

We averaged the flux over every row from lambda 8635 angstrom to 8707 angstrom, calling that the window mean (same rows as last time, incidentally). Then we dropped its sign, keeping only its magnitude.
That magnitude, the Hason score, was 49.4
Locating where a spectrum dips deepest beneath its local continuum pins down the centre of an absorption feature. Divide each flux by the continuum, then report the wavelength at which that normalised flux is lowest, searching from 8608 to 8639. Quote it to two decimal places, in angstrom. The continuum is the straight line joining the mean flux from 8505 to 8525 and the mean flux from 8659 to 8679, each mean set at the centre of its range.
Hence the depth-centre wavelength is 8609.59 angstrom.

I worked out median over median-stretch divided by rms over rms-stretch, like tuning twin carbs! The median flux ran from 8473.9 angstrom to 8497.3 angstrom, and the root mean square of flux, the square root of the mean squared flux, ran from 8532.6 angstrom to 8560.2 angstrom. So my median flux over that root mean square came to 1.02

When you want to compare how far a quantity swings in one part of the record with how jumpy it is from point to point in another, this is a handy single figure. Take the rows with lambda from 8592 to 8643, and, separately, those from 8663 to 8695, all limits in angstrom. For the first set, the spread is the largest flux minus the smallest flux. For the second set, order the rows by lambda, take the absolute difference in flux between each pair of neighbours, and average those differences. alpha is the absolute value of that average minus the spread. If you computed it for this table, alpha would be 7.0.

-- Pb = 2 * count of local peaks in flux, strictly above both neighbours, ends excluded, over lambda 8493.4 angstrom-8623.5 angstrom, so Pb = 16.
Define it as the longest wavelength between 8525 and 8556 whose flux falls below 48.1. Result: 8542.45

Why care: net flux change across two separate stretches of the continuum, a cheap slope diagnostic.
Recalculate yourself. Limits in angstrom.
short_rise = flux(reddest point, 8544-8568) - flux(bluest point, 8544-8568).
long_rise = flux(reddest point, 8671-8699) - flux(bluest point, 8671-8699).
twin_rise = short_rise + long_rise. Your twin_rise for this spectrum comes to -1.1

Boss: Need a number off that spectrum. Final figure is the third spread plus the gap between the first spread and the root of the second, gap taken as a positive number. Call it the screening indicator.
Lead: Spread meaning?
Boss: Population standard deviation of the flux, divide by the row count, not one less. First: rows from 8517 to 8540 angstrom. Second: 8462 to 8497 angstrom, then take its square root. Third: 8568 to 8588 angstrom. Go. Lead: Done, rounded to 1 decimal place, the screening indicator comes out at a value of 2.1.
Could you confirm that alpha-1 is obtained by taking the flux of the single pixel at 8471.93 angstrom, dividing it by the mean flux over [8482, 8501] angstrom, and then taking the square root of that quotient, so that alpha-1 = 1.009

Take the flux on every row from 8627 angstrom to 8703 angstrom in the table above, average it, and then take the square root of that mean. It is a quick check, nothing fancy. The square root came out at 7.03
